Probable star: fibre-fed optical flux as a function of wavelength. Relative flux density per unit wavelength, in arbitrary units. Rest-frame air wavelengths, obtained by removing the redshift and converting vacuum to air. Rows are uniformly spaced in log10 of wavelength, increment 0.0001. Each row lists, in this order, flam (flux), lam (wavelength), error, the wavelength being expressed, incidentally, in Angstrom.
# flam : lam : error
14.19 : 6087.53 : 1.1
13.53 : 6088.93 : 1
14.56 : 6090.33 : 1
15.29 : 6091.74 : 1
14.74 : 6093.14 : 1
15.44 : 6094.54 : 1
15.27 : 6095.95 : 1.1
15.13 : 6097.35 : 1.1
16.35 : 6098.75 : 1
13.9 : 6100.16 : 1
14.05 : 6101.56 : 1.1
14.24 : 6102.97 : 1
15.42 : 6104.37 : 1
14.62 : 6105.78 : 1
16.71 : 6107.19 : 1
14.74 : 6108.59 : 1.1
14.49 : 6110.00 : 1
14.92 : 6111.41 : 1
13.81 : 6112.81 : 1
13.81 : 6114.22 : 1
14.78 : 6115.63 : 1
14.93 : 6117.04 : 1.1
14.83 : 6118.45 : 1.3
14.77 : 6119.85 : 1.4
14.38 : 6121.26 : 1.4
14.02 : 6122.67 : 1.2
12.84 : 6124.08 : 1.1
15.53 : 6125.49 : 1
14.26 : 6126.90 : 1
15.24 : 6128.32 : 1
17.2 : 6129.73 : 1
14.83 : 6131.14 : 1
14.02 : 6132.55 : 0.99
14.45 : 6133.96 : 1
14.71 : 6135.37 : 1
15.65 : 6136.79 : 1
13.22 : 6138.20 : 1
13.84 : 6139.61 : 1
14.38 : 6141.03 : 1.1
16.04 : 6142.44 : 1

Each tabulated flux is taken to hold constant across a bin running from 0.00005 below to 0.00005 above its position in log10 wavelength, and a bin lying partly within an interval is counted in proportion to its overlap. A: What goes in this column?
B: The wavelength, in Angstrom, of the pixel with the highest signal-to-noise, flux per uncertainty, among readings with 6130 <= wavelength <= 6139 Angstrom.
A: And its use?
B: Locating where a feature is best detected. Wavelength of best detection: 6136.79 Angstrom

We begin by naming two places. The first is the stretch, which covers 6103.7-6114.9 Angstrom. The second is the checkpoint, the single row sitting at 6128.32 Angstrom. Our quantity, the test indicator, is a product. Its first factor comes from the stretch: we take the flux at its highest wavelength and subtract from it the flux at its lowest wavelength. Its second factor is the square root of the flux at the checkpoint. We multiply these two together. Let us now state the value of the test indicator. -6.3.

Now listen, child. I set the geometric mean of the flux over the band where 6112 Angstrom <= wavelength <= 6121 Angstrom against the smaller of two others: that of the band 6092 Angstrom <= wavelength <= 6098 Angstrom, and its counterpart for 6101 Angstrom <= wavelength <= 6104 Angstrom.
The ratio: 1.02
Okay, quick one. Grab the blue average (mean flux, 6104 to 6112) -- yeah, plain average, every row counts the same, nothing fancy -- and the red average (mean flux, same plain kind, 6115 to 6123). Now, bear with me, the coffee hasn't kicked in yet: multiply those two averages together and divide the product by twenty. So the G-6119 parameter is 11.1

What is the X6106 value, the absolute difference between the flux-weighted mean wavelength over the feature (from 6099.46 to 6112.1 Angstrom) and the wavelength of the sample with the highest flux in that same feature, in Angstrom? 1.3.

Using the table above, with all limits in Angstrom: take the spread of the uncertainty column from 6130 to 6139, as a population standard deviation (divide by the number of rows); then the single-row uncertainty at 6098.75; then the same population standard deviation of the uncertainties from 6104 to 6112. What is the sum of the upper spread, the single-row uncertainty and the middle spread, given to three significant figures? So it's 1.04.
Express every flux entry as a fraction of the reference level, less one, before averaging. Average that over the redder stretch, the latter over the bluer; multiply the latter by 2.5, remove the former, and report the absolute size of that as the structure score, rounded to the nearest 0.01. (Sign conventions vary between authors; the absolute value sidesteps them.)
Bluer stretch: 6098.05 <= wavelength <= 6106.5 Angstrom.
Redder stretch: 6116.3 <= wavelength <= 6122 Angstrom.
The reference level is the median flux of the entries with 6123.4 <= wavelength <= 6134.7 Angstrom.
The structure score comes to 0.02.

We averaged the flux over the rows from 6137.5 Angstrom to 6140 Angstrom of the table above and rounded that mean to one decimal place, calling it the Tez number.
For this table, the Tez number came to 13.5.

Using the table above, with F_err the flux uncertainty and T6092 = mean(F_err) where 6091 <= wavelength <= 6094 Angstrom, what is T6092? 1.00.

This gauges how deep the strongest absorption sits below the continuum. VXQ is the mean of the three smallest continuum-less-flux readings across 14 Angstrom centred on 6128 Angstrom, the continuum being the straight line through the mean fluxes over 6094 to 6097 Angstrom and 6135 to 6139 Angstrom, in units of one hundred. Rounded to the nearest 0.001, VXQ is -0.013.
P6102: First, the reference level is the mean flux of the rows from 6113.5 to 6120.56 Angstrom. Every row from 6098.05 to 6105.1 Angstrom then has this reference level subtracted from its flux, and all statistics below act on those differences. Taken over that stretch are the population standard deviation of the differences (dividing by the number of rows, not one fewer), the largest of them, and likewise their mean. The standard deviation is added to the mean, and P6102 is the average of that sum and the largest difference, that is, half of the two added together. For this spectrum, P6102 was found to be 1.4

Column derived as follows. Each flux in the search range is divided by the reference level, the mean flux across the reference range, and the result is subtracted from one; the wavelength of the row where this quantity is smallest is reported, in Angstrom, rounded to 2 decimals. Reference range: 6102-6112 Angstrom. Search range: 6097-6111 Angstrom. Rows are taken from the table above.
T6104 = 6107.19 Angstrom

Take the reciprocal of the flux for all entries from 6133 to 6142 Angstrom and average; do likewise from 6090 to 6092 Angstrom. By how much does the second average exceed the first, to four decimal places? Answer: -0.0027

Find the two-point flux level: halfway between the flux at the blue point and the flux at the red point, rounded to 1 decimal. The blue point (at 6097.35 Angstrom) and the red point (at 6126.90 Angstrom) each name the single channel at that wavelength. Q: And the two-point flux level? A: 14.7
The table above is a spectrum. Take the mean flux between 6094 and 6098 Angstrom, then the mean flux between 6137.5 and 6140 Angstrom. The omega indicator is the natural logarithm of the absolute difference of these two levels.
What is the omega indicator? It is 0.6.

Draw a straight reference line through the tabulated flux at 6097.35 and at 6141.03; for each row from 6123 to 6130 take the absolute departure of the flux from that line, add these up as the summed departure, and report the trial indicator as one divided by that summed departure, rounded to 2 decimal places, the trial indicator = 0.16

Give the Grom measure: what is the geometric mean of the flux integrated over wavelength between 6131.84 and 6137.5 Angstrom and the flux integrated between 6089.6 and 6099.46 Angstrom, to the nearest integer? 112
